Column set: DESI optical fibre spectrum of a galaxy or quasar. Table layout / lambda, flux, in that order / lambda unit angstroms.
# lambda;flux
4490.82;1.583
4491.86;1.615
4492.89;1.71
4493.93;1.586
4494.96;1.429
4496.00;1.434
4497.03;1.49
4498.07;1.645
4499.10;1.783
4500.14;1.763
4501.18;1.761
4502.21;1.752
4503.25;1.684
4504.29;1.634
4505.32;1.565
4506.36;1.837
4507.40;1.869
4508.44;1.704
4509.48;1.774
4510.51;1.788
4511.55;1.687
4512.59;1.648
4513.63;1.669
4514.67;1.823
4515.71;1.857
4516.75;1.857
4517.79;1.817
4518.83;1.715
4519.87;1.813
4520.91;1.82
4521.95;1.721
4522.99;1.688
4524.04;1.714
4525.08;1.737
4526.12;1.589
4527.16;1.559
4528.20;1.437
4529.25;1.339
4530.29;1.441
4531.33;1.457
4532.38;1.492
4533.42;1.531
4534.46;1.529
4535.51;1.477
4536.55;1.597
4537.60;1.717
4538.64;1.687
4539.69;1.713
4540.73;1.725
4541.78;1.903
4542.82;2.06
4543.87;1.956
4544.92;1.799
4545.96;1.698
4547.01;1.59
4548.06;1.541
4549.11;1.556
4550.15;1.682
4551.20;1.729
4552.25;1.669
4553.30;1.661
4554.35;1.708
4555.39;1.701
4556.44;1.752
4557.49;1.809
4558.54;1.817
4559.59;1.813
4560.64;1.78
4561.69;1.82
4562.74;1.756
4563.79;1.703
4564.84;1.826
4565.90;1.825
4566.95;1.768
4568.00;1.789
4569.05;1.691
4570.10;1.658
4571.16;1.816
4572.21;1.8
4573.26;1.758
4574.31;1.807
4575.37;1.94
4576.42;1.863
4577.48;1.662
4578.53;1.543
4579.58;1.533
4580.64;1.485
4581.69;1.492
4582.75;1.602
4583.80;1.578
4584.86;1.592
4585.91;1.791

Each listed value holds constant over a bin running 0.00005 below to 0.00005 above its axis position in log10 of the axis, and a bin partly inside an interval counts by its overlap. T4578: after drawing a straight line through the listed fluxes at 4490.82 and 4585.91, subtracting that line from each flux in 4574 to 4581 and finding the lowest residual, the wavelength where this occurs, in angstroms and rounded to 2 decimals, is 4580.64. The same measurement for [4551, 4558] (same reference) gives 4553.30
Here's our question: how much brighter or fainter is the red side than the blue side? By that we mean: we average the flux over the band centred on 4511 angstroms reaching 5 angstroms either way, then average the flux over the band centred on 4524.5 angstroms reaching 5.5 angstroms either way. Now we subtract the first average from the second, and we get -0.12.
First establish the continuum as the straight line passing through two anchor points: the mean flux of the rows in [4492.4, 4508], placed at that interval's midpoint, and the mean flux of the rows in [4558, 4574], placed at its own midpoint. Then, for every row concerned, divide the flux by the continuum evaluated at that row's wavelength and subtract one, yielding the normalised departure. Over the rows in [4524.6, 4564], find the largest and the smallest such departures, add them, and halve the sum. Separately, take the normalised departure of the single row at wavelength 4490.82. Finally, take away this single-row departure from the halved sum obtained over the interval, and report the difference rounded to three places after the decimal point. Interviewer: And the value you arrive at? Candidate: 0.023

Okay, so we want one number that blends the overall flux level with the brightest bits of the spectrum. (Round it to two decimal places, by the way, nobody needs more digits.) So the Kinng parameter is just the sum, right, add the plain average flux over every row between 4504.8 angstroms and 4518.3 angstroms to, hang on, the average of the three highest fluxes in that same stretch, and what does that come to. 3.62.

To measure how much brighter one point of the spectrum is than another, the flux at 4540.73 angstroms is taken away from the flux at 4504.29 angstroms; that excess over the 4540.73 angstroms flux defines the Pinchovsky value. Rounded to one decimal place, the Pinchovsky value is -0.1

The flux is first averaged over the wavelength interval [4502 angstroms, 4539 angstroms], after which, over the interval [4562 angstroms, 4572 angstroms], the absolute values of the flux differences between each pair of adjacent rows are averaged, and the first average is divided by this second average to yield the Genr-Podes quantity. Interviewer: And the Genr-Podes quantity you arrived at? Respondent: 24.5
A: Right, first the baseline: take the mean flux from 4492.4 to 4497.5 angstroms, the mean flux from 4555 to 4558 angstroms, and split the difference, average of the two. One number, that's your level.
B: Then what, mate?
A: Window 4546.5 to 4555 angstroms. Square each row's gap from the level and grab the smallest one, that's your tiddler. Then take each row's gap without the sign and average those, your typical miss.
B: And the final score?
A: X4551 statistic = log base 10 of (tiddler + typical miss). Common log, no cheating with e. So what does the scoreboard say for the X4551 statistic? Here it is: -1.22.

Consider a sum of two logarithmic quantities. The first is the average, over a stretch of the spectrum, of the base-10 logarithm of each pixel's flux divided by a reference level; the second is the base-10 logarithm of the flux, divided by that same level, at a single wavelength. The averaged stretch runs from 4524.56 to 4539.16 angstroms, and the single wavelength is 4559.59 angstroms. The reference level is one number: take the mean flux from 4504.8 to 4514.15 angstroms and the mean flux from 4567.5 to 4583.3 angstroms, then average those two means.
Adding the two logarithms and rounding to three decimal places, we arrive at -0.021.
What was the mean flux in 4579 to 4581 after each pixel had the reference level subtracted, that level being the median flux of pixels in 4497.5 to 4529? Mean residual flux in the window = -0.22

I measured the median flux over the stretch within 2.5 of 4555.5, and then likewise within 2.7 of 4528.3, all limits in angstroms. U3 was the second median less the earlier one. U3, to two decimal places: -0.27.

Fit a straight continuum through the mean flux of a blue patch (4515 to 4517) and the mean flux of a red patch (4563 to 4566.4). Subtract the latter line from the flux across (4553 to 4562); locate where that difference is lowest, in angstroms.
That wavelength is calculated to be 4553.30 angstroms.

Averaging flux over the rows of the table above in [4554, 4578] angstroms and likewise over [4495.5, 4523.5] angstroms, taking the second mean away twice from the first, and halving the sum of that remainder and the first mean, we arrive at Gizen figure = 0.051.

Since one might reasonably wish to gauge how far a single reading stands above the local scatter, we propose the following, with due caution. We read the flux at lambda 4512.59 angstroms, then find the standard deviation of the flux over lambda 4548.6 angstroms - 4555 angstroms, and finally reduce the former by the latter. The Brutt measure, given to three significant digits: 1.59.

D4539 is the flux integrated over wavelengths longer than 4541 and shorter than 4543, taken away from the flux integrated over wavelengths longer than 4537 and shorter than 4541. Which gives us 3.0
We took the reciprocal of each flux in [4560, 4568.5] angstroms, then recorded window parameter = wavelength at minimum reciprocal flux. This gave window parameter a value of 4564.84 angstroms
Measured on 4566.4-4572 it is 4571.16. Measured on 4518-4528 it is 4520.91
